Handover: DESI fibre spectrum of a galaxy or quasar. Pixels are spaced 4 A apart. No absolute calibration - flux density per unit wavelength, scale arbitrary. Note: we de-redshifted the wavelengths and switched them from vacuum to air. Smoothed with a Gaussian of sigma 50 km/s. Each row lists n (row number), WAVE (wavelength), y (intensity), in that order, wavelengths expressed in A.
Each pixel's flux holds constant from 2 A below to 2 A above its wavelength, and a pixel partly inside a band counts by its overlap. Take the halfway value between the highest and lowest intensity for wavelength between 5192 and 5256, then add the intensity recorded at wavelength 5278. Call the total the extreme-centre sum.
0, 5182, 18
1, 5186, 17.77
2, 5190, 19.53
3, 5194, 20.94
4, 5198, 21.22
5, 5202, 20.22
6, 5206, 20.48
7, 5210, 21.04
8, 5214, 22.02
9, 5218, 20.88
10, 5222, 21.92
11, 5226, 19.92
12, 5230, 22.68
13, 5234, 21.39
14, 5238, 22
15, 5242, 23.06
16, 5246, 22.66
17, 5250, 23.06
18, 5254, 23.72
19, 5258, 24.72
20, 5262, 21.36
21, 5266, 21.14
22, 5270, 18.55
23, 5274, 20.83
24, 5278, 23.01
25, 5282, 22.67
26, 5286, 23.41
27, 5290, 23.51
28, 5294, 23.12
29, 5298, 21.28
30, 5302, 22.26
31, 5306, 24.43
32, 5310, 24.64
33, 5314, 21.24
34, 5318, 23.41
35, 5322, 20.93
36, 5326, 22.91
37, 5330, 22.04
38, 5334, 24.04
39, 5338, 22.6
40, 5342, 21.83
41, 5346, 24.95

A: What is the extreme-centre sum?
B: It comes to 44.8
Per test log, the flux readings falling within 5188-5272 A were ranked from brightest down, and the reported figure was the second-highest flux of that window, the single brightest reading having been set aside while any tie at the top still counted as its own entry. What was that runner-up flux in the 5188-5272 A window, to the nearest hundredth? 23.72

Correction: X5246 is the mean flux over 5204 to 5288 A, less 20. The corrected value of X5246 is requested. 1.9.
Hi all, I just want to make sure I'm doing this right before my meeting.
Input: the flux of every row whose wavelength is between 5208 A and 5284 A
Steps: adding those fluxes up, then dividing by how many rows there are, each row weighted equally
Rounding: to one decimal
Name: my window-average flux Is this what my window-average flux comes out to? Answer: 21.9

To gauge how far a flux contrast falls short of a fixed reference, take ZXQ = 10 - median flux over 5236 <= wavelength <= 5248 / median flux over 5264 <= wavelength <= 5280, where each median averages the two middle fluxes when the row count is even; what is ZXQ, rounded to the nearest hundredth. 8.92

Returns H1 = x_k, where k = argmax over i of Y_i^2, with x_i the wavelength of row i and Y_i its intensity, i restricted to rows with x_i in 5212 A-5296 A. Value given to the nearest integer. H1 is 5258 A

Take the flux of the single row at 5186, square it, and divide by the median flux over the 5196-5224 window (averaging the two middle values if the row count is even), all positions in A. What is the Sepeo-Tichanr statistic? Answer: 15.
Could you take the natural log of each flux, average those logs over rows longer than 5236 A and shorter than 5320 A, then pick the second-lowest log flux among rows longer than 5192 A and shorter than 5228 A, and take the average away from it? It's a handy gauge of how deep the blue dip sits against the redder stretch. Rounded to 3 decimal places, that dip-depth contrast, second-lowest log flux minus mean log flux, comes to -0.108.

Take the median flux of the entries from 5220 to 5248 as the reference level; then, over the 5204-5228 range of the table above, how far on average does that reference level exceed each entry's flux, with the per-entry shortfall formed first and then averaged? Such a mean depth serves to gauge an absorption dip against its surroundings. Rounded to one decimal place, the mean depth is 1.0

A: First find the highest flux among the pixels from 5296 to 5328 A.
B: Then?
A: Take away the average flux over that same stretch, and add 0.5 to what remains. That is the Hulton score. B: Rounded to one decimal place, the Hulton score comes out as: 2.5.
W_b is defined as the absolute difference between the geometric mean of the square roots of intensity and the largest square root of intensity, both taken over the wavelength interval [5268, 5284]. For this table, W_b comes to 0.19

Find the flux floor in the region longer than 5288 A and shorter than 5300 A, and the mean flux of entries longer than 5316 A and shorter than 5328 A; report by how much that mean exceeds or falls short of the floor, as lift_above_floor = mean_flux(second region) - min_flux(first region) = 1.1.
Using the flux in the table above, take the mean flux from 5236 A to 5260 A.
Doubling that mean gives 46.4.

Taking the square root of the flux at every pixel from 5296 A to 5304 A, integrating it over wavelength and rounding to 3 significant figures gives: 37.3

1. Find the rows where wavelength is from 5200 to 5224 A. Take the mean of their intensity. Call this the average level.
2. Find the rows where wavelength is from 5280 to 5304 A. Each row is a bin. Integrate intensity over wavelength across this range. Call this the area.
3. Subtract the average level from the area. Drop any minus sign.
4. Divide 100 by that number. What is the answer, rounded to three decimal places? 0.191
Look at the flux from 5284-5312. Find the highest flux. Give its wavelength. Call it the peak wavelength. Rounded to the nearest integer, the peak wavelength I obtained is 5310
